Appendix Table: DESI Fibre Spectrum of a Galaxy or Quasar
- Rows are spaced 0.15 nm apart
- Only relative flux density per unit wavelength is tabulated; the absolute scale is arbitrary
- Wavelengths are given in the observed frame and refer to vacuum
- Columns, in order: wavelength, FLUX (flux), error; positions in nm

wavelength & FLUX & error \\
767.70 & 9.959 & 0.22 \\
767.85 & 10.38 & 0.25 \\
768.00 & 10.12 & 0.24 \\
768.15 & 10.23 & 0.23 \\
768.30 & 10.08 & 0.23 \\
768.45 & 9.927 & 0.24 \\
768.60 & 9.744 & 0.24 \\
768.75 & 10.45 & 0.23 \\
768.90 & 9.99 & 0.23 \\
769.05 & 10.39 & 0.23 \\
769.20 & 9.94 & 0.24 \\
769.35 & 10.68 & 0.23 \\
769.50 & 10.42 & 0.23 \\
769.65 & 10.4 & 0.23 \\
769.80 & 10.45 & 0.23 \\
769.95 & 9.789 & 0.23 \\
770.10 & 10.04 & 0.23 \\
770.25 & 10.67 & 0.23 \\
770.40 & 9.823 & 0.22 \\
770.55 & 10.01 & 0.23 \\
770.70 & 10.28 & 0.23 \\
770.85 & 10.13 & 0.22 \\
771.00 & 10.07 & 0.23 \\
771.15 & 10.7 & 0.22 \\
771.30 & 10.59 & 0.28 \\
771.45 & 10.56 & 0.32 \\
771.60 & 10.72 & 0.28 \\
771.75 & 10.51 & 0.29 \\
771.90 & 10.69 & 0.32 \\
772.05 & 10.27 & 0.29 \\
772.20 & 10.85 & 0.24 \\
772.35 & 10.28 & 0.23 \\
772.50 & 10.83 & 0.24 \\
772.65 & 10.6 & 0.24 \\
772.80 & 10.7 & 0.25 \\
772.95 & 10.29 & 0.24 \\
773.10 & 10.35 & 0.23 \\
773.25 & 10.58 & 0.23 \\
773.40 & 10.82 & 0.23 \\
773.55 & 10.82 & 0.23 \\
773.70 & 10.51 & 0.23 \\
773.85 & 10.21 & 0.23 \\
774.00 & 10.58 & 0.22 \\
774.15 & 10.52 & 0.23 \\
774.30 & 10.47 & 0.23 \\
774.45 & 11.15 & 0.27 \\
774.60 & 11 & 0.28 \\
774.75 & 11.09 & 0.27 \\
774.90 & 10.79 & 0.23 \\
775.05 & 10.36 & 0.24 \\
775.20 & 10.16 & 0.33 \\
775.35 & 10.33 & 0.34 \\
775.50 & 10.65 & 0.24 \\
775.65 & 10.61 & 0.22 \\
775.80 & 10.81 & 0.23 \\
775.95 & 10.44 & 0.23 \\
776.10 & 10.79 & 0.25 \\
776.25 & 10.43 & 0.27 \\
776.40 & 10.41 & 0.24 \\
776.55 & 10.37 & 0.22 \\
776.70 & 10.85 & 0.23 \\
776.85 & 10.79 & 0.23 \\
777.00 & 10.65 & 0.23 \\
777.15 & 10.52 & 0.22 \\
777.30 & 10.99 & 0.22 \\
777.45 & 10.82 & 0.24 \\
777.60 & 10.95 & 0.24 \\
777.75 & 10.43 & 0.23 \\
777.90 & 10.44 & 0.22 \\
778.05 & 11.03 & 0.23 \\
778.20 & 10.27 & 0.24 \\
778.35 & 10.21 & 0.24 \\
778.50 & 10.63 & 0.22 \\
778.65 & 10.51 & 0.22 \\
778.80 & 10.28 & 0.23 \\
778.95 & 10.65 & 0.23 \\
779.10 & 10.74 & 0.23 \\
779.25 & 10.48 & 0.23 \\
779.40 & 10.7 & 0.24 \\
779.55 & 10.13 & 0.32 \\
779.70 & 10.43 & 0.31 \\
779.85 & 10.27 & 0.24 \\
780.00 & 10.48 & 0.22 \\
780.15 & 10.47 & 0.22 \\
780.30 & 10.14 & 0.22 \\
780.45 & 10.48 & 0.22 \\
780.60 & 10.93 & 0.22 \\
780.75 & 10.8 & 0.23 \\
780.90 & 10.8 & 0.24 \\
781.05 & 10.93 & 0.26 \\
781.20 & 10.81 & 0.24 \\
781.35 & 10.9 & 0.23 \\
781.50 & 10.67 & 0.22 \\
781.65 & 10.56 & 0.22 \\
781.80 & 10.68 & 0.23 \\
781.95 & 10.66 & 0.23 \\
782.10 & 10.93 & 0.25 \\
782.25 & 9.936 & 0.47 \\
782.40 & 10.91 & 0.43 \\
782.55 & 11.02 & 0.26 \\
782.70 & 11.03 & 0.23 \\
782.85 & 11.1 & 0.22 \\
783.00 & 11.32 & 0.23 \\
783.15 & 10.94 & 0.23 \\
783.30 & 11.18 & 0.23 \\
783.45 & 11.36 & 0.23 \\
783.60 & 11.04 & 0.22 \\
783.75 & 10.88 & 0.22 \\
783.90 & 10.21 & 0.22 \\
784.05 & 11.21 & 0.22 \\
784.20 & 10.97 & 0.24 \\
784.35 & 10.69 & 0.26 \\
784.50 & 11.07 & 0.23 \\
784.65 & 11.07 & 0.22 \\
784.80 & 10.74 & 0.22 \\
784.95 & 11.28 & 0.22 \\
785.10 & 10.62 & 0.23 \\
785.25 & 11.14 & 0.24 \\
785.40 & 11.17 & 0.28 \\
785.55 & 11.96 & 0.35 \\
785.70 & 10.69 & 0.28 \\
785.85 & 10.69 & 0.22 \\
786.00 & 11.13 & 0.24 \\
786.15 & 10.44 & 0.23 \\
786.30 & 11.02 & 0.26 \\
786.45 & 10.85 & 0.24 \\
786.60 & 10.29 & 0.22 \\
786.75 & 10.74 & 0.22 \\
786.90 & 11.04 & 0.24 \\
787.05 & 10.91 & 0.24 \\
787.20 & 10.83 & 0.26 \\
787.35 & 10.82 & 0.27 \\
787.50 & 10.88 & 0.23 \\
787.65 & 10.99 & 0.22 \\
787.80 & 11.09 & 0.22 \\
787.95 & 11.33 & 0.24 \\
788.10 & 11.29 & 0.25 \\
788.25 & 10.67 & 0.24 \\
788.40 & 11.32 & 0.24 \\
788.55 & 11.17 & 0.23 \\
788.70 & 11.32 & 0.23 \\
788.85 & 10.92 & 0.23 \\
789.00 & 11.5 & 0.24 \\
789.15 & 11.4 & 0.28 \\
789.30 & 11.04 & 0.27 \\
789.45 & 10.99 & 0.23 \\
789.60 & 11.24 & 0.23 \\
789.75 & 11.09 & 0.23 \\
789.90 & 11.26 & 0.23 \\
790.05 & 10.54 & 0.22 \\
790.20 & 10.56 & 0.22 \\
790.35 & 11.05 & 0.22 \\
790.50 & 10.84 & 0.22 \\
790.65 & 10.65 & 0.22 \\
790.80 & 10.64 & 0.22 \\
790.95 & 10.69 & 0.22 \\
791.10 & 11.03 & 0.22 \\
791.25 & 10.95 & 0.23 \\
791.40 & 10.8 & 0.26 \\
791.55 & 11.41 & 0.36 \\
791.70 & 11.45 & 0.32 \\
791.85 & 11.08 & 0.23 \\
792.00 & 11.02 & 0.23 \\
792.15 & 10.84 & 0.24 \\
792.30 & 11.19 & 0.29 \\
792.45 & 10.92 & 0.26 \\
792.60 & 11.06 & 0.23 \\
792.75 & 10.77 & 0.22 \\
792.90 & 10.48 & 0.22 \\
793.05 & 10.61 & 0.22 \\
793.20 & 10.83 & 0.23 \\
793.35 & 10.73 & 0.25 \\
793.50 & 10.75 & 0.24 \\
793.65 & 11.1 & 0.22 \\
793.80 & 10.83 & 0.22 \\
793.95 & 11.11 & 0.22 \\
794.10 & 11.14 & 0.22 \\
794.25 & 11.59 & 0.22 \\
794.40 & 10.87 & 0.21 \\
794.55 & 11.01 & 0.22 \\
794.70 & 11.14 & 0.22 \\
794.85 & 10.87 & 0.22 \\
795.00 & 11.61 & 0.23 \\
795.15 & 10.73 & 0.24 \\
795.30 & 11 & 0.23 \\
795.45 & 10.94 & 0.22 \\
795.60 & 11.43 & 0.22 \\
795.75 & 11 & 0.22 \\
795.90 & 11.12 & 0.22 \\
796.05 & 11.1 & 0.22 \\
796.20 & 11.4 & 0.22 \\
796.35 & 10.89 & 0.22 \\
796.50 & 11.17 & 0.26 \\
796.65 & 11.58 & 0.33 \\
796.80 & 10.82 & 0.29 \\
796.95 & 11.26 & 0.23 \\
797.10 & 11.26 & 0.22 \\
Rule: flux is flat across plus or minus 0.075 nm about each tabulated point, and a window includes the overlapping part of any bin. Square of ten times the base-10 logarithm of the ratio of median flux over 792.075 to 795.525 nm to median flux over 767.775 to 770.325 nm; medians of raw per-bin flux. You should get 0.080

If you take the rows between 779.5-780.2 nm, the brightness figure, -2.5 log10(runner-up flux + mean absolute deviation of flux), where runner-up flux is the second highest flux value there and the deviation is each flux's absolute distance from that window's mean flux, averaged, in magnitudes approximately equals -2.563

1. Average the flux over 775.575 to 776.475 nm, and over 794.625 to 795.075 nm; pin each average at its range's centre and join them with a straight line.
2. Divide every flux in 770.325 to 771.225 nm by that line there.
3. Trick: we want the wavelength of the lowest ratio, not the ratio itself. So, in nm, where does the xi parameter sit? 770.40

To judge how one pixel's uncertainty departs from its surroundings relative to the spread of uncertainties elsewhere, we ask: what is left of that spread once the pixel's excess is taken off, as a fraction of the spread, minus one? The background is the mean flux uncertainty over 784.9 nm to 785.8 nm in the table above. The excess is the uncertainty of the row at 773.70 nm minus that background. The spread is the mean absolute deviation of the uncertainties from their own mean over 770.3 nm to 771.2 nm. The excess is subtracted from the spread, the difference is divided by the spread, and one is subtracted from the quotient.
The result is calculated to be 7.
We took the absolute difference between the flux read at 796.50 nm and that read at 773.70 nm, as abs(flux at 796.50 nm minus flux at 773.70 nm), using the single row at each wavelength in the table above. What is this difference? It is 0.7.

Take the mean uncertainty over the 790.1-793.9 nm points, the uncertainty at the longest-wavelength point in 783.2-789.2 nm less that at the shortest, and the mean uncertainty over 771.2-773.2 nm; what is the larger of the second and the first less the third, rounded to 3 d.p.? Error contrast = 0.050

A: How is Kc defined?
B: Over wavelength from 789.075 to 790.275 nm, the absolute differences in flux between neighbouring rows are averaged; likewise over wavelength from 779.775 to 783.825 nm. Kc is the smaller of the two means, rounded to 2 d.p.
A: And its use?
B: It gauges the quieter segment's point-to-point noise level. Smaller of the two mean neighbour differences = 0.24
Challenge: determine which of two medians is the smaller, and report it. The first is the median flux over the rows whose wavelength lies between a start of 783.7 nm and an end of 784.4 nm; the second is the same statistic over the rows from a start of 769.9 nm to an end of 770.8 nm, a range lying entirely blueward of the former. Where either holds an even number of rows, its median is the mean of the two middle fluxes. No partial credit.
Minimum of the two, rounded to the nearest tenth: 10.0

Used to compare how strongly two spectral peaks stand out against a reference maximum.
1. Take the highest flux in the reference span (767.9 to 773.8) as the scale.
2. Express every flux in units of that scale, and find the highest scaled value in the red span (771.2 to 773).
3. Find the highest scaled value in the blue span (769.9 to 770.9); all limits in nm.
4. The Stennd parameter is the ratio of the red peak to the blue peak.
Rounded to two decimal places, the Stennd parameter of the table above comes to 1.02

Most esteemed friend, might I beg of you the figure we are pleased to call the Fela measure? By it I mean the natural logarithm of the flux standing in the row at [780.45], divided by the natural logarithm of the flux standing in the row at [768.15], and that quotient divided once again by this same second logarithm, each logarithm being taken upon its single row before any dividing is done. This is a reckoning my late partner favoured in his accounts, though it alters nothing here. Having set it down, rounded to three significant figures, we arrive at 0.435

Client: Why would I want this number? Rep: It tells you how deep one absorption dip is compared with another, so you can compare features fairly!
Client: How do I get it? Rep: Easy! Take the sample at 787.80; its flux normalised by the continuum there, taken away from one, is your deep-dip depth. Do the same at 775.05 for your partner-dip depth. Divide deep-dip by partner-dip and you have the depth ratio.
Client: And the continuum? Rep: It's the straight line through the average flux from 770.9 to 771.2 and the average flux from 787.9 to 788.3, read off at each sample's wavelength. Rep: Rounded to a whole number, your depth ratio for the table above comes 0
